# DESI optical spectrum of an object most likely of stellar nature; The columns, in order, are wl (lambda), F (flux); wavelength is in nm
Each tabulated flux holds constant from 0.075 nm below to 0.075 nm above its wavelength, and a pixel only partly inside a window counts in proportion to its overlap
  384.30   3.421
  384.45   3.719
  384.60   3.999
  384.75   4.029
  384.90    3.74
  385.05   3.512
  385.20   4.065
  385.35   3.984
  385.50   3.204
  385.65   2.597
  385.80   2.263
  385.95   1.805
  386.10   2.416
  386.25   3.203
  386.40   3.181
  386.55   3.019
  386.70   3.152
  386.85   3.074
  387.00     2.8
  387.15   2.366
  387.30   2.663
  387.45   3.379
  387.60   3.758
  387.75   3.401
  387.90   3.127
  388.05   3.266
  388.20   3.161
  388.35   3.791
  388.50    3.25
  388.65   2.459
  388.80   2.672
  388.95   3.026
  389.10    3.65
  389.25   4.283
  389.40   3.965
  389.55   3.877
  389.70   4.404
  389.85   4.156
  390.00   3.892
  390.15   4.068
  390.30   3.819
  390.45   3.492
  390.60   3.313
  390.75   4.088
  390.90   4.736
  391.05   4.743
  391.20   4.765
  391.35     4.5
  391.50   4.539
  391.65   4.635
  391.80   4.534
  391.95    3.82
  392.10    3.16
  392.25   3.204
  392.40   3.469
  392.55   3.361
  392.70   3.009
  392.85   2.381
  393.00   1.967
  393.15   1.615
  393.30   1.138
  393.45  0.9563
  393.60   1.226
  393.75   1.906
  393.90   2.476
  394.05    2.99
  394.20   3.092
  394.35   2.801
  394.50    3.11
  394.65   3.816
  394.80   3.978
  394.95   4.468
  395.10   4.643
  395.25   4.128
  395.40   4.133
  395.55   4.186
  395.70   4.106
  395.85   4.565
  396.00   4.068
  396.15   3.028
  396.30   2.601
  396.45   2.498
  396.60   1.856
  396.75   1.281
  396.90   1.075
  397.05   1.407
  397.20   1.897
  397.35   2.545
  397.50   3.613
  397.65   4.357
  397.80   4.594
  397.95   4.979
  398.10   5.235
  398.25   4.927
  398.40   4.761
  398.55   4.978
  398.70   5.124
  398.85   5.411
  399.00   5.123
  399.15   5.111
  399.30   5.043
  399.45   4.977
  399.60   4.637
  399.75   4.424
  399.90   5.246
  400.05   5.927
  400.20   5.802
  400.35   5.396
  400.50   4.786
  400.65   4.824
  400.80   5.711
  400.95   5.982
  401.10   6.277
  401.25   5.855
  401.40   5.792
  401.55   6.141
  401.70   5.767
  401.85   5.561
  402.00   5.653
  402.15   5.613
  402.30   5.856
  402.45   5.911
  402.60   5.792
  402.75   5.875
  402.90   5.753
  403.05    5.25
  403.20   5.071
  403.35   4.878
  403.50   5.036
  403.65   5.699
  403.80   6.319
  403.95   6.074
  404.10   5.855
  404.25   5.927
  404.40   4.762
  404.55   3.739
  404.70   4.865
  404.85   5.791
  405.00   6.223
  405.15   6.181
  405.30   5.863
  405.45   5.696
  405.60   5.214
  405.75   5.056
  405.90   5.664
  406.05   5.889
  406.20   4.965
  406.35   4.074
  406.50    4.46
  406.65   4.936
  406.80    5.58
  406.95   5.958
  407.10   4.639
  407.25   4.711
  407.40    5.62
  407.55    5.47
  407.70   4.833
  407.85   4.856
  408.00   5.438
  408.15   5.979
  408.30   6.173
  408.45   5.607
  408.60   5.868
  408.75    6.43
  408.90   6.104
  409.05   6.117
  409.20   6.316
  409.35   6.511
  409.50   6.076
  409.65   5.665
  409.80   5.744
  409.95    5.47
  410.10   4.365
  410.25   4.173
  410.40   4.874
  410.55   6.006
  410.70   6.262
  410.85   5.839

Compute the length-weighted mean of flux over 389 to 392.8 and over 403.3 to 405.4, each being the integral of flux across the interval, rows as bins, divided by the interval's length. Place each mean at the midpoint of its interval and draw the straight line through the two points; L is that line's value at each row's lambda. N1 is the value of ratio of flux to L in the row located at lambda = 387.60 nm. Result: 1.05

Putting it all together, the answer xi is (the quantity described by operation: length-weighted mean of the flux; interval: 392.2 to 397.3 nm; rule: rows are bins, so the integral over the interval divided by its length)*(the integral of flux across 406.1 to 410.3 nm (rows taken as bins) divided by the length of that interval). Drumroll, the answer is 15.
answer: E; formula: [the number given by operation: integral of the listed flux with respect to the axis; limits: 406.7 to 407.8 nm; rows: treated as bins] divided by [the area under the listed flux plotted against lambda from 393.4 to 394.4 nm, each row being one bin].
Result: 2.59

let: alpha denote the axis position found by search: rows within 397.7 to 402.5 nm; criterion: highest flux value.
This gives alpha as 401.10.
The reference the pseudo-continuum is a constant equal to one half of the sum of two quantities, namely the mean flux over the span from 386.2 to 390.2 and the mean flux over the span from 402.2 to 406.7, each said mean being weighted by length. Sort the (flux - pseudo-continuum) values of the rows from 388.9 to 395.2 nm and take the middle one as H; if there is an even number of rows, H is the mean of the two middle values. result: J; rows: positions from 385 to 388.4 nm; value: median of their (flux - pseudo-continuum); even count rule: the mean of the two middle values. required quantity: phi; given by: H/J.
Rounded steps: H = -0.7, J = -1.24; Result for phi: 0.5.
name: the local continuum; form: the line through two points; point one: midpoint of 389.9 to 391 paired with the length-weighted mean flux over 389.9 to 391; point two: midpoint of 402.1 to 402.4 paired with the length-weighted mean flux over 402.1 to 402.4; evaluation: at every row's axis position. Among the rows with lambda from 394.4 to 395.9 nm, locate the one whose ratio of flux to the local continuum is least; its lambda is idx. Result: 394.50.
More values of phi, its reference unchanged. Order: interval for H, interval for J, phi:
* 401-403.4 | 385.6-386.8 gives -0.9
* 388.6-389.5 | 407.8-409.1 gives -0.7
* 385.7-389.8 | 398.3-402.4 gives -1.2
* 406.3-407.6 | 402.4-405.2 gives 0.4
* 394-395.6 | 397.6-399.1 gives -0.7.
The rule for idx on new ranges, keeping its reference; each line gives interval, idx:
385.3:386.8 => 385.95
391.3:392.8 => 392.70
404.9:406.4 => 406.35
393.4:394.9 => 393.45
